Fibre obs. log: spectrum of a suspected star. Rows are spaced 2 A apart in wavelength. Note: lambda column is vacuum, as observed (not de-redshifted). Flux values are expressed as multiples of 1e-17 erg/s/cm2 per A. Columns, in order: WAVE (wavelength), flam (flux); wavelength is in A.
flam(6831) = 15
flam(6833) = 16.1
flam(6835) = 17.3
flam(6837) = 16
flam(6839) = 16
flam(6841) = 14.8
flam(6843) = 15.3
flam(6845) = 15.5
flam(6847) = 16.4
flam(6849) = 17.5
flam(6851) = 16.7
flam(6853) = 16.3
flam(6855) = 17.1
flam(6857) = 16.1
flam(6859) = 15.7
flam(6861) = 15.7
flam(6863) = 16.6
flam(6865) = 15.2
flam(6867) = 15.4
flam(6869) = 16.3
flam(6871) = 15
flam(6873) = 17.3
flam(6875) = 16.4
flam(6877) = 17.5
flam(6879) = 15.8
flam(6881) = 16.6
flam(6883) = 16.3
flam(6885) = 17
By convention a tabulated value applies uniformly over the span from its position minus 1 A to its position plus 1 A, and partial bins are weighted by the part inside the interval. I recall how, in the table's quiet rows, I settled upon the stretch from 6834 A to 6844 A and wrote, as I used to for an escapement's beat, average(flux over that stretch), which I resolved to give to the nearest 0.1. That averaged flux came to 15.9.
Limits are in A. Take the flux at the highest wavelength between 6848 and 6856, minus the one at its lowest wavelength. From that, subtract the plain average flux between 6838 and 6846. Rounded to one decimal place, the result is -15.8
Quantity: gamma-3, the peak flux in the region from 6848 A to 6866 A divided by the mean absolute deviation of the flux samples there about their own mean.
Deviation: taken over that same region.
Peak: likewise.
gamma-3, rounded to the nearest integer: 30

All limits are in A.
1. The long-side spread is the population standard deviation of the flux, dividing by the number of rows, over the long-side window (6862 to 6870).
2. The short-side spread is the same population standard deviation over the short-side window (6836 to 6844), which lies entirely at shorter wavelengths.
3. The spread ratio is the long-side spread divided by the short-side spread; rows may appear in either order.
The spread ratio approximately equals 1.2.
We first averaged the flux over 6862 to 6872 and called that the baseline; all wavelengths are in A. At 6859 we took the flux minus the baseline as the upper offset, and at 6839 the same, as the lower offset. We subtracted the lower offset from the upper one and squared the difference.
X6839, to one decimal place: 0.1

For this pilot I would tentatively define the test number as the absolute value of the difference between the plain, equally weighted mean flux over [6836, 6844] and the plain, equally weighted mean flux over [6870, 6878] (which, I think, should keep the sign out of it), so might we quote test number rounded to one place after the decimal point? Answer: 1.0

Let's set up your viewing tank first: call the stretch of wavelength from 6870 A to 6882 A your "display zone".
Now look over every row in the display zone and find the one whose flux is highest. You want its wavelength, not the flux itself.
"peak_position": 6877 A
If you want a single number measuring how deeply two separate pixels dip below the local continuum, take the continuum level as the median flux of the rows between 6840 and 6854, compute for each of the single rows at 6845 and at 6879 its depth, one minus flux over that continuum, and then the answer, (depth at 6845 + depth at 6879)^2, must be 0.0064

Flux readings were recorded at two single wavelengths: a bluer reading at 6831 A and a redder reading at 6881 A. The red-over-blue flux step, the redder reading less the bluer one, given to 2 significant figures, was 1.6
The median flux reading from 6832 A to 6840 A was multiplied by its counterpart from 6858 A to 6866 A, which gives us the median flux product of 252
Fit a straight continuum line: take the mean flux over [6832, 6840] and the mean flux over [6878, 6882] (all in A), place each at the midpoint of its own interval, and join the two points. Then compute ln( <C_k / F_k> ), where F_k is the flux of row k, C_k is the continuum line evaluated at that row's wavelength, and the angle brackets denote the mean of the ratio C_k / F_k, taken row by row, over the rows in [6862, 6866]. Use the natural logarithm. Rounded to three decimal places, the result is 0.024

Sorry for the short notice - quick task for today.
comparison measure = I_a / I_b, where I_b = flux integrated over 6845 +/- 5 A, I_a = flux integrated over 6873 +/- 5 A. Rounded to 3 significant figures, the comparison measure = 1.04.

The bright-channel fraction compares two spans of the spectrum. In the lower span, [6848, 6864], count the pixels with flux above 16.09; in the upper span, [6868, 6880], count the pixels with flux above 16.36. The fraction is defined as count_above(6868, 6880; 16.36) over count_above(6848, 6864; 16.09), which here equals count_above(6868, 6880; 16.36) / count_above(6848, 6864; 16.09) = 0.50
